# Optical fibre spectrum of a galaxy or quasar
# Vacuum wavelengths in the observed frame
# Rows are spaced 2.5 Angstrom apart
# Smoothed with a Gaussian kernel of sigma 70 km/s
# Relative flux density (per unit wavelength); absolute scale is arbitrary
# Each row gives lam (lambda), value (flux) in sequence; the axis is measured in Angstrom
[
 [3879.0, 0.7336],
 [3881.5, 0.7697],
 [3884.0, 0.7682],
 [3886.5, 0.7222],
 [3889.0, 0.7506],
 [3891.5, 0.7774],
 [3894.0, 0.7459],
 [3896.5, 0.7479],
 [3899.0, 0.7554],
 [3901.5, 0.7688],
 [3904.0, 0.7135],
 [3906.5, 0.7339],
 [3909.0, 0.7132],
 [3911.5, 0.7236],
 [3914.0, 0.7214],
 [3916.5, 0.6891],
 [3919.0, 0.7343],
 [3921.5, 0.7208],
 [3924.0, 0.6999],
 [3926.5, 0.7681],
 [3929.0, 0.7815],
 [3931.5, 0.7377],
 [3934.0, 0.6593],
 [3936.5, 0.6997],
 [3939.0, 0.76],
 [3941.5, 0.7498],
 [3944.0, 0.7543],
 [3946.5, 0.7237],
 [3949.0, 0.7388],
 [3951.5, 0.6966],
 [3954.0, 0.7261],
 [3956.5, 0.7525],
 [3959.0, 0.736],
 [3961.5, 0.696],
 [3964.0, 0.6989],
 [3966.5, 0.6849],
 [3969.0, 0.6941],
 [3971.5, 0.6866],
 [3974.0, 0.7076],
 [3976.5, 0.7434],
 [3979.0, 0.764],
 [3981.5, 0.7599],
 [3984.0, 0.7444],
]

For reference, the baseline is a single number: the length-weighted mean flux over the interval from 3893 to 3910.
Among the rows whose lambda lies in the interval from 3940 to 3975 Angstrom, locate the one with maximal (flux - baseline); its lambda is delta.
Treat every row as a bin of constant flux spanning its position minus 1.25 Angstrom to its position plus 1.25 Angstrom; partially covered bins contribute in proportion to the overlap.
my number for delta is 3944.0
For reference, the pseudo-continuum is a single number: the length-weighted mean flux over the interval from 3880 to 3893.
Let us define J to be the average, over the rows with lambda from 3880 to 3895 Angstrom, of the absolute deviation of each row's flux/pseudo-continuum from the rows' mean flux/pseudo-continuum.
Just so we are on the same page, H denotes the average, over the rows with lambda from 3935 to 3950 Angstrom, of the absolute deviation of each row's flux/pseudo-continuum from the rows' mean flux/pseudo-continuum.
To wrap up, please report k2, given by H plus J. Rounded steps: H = 0.023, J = 0.021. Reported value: 0.044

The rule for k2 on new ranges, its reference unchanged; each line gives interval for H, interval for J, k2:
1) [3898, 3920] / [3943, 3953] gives 0.047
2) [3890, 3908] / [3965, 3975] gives 0.031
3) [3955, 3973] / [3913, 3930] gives 0.063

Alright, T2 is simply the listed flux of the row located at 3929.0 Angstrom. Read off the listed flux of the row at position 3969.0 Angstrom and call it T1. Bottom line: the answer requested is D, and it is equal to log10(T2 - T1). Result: -1.06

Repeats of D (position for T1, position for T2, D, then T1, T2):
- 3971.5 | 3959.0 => -1.31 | 0.6866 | 0.736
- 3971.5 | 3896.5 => -1.21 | 0.6866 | 0.7479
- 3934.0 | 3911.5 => -1.19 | 0.6593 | 0.7236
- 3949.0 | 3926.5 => -1.53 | 0.7388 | 0.7681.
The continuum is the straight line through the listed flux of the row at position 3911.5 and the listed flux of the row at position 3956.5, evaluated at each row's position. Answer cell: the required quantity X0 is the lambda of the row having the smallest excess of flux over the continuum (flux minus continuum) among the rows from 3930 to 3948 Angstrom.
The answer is 3934.0 Angstrom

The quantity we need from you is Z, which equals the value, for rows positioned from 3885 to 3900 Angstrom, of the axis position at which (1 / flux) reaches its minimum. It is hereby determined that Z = 3891.5 Angstrom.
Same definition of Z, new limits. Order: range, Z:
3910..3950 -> 3929.0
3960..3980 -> 3979.0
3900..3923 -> 3901.5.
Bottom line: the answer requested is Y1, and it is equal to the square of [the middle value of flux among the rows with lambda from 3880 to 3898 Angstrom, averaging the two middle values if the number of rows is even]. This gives 0.563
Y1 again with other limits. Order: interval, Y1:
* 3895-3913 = 0.539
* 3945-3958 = 0.527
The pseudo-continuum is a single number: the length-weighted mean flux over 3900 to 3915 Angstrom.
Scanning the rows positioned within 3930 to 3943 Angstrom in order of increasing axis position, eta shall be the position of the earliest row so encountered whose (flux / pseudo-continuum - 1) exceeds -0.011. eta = 3931.5 Angstrom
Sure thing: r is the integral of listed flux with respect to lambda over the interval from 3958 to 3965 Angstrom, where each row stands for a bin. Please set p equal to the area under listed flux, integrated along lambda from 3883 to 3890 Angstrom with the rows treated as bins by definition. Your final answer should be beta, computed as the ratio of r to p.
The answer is 0.95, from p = 5.2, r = 5.0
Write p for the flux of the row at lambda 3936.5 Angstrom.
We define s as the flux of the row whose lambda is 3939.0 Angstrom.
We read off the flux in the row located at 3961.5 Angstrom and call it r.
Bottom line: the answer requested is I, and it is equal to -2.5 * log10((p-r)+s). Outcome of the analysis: 0.293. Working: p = 0.6997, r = 0.696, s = 0.76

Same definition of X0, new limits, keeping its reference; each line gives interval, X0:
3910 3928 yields 3916.5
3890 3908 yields 3904.0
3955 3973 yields 3971.5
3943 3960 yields 3951.5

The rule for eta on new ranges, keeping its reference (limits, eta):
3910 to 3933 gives 3911.5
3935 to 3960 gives 3939.0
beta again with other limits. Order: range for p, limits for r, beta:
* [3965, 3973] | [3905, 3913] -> 1.05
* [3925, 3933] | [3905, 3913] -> 0.96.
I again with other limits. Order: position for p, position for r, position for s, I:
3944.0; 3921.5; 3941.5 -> 0.265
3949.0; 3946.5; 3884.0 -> 0.265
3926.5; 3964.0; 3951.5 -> 0.290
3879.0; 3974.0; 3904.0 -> 0.328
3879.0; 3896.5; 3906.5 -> 0.357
